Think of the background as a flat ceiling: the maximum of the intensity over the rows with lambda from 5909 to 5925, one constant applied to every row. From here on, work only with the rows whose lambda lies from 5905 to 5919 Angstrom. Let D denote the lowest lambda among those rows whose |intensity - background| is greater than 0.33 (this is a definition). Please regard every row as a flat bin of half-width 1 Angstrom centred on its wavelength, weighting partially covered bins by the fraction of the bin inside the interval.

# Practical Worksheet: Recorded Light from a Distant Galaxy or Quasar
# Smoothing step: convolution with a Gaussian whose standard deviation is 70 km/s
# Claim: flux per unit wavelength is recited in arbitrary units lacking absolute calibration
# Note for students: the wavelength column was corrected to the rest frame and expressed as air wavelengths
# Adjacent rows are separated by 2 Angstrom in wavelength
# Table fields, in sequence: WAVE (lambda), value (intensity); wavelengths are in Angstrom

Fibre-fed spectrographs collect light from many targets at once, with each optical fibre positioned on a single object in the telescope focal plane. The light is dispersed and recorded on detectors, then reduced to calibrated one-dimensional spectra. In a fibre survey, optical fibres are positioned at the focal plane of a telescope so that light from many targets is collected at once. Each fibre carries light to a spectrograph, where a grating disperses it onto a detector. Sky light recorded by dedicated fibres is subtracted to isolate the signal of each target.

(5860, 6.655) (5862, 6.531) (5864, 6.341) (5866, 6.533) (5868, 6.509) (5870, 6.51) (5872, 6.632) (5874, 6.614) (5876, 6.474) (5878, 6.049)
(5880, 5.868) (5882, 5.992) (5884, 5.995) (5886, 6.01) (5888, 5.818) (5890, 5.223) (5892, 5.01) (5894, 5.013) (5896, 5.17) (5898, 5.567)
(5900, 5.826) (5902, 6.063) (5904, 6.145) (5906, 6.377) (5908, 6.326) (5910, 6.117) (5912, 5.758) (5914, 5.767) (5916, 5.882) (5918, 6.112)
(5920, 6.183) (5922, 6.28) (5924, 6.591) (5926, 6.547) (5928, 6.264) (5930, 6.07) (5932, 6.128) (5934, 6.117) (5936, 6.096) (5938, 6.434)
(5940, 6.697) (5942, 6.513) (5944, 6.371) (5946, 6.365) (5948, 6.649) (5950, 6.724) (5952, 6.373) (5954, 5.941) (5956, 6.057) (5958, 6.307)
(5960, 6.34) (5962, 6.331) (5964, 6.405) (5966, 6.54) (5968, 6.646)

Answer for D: 5910 Angstrom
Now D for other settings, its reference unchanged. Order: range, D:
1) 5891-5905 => 5892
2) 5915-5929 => 5916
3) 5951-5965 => 5954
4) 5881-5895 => 5882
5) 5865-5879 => 5878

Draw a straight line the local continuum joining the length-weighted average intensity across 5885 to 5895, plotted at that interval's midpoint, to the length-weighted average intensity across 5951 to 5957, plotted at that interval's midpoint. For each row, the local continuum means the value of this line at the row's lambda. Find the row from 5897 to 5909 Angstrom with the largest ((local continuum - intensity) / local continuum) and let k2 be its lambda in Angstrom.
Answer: 5898 Angstrom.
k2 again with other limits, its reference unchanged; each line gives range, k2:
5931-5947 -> 5936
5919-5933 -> 5930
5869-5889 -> 5888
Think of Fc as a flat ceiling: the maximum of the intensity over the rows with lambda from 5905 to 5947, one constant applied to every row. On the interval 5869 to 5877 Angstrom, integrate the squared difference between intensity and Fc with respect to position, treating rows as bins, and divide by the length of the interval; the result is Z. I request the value 0.0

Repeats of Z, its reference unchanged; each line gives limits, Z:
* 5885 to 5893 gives 1.6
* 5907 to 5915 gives 0.6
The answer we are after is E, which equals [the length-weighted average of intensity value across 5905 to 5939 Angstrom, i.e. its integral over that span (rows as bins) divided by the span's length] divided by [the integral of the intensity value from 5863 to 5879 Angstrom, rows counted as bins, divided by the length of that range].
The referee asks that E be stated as 0.96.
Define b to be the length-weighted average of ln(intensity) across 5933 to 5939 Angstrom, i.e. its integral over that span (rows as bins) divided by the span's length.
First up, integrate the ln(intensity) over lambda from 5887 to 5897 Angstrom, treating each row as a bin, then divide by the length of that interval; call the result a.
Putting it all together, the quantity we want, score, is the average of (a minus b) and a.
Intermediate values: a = 1.66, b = 1.83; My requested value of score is 0.74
